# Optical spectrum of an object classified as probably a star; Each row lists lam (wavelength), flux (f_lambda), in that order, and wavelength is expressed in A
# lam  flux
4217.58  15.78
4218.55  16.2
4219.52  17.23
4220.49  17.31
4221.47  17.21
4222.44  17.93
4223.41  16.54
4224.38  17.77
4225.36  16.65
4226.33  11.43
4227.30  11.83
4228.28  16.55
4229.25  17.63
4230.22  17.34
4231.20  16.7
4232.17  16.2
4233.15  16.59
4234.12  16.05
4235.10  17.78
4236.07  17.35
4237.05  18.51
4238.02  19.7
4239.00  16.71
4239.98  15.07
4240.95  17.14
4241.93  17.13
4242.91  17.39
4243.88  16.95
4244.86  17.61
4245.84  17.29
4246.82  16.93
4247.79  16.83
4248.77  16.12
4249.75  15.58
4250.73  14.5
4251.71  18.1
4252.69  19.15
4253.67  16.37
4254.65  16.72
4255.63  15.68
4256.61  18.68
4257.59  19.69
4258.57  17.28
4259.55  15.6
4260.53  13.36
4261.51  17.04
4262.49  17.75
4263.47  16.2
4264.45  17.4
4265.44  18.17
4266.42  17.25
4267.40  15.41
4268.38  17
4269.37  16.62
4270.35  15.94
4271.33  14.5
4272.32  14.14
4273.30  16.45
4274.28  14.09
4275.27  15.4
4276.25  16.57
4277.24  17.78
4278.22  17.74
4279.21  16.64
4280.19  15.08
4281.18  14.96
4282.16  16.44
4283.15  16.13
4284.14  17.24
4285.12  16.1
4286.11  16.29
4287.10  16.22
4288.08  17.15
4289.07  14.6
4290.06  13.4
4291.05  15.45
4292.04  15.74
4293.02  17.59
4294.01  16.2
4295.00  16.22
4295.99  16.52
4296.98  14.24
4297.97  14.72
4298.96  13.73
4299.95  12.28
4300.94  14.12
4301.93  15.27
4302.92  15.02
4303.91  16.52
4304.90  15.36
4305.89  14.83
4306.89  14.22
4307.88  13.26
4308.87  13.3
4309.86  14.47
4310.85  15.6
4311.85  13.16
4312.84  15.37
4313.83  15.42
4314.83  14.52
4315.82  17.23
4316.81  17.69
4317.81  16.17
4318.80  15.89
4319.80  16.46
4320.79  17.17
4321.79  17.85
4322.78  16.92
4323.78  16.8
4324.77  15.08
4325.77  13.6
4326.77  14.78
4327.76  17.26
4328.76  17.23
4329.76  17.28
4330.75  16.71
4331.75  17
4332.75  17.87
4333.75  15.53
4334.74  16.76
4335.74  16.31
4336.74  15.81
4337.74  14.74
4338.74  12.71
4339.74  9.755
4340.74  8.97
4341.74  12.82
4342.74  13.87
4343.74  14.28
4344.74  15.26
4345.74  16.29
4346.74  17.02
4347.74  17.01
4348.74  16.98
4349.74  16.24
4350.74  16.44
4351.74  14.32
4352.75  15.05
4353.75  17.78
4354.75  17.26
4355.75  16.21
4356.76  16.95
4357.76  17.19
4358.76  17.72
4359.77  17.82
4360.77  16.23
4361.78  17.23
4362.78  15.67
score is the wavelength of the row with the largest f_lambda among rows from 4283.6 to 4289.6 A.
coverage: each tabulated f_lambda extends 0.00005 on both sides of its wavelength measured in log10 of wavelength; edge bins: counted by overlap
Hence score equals 4284.14 A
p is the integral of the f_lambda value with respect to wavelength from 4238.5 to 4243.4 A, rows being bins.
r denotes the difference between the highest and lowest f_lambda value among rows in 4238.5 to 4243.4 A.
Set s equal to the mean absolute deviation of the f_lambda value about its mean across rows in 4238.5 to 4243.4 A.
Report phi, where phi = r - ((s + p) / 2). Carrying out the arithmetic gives -39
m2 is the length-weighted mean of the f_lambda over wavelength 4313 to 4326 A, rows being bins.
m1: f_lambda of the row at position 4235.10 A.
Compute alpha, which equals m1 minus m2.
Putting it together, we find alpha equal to 1.5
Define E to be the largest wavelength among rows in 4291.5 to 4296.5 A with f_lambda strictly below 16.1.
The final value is 4292.04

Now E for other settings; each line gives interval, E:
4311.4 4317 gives 4314.83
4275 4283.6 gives 4281.18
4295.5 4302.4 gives 4301.93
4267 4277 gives 4275.27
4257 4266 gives 4260.53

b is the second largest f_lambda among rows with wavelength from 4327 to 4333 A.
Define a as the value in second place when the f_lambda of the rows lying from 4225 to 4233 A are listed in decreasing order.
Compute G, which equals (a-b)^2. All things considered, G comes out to 0.0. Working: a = 17.34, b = 17.28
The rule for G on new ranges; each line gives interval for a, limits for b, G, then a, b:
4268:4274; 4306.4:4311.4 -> 4.6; 16.62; 14.47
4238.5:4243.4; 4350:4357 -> 0.0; 17.14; 17.26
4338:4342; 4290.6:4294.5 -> 12.2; 12.71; 16.2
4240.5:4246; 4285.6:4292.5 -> 1.2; 17.39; 16.29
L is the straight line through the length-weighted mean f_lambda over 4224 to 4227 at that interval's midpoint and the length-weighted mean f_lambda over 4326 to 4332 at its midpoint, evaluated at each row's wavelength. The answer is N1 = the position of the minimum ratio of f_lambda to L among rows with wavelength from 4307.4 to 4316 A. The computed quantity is 4311.85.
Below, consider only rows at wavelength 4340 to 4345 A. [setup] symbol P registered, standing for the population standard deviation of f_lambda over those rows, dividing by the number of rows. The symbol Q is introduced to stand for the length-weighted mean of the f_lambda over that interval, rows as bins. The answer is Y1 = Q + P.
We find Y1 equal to 15.0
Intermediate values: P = 2.2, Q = 12.8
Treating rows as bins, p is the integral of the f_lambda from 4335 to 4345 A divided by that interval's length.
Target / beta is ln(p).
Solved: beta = 2.60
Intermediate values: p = 13.5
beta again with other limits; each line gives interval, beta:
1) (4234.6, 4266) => 2.84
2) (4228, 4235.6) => 2.83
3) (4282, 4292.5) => 2.76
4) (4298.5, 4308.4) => 2.67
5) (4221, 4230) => 2.77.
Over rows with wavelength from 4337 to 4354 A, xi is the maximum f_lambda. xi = 17.78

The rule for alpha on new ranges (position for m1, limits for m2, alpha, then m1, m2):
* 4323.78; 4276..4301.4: 1.1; 16.8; 15.7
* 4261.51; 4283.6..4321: 1.7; 17.04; 15.4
